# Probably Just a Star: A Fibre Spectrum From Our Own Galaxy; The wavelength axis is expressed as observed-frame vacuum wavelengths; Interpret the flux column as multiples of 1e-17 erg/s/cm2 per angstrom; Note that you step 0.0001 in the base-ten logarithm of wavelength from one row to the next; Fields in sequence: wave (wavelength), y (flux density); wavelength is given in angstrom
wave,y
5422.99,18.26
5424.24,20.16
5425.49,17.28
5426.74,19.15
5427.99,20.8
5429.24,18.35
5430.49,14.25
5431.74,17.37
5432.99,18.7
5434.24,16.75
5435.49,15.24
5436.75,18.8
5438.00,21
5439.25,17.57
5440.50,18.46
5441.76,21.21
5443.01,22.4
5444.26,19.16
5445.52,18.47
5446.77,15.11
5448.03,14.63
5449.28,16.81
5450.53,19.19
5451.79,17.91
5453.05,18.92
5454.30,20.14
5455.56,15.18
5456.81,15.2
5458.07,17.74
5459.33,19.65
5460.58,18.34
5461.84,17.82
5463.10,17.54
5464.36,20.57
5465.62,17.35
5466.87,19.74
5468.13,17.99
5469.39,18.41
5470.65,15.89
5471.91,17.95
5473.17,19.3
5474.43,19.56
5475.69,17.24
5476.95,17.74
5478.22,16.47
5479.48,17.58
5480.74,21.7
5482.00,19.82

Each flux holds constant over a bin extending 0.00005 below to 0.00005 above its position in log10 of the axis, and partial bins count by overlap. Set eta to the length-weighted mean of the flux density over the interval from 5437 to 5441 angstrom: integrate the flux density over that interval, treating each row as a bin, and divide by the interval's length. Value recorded 19.0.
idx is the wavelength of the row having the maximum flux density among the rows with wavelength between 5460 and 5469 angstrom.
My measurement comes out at 5464.36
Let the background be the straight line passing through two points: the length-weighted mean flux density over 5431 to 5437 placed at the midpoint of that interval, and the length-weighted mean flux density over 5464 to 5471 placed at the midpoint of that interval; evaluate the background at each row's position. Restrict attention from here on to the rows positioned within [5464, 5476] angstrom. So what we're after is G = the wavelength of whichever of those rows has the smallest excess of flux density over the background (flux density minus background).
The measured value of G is 5470.65 angstrom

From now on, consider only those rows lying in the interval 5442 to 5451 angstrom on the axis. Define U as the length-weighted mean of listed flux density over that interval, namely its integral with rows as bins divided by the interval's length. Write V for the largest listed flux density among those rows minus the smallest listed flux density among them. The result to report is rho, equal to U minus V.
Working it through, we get 10.3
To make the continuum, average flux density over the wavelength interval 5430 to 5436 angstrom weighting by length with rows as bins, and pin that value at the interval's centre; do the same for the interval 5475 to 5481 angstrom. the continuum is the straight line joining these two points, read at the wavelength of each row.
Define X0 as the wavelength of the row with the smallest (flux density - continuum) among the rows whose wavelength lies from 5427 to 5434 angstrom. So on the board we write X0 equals 5430.49 angstrom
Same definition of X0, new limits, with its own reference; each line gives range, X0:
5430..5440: 5430.49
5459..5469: 5465.62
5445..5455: 5448.03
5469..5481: 5470.65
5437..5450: 5448.03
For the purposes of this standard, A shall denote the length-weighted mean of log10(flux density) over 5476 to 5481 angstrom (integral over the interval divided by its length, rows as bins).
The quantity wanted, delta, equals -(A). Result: -1.254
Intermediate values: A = 1.25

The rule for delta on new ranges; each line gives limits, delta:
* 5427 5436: -1.239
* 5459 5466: -1.267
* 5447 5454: -1.240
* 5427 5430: -1.284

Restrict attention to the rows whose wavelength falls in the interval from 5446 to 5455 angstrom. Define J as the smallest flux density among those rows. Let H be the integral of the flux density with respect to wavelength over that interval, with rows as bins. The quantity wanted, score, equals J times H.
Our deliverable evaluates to 2308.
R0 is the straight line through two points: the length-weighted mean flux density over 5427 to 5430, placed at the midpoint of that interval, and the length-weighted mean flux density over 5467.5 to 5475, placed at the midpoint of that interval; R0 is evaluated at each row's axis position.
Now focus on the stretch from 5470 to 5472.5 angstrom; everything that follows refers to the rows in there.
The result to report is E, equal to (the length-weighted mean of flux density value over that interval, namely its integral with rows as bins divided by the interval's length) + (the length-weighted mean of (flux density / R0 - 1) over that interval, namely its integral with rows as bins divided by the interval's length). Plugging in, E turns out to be 16.8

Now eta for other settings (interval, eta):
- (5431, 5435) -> 17.4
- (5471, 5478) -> 18.1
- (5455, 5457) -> 15.2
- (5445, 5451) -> 16.8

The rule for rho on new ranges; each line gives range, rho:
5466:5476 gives 14.4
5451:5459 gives 12.7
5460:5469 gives 15.3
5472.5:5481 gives 13.1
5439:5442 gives 15.3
